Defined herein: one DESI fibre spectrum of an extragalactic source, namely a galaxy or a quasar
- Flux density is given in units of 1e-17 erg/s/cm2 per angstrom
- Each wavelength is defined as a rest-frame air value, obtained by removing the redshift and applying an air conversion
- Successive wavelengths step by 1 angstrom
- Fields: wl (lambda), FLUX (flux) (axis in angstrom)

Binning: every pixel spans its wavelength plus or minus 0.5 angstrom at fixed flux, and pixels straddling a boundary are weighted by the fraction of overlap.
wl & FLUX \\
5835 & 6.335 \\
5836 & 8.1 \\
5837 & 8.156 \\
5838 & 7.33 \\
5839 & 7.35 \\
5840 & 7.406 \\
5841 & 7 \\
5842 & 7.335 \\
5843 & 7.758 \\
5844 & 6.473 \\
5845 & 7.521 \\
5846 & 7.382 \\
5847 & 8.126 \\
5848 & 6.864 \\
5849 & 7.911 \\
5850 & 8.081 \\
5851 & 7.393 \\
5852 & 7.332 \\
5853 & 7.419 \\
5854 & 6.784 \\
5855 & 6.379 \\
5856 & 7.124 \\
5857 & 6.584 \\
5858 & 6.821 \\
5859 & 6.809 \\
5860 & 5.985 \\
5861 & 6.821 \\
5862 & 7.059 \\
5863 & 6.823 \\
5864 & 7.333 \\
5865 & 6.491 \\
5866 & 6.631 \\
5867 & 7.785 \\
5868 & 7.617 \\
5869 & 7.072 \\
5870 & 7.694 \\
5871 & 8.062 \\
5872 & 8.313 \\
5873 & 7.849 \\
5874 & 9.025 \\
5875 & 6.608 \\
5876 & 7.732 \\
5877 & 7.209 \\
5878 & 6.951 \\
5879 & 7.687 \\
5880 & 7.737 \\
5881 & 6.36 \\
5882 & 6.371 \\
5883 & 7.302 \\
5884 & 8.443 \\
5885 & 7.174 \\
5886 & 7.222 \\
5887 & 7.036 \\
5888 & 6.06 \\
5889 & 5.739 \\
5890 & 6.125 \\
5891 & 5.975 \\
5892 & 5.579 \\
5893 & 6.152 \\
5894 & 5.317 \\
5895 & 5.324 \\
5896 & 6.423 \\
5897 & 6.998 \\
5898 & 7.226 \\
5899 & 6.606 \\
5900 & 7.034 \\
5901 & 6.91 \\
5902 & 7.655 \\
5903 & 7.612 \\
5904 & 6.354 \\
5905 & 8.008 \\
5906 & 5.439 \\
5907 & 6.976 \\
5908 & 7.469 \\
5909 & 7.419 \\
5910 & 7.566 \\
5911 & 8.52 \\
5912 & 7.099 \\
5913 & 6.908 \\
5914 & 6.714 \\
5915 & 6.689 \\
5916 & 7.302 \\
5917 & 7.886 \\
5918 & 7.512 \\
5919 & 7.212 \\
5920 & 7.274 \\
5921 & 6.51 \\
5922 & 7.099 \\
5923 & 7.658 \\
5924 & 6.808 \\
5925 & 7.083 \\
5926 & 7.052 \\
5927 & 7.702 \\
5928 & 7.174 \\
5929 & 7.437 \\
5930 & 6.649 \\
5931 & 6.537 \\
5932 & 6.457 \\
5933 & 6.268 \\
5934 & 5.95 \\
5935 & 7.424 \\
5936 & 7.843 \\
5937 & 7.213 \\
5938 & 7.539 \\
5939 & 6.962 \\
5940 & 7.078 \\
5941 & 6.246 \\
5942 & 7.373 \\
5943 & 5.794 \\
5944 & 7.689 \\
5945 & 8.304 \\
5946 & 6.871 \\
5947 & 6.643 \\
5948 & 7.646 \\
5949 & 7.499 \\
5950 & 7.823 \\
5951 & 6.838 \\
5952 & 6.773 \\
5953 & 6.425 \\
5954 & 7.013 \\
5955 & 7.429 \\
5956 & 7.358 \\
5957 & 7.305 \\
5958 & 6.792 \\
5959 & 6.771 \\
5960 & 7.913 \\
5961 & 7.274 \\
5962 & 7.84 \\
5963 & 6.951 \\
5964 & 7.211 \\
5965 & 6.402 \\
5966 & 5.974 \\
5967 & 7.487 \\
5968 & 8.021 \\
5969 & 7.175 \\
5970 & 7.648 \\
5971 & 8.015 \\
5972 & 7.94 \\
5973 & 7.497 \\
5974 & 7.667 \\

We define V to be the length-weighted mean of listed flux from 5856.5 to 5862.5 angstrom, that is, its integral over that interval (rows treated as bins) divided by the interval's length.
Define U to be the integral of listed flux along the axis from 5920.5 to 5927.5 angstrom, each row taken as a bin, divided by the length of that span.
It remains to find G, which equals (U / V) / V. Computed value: 0.160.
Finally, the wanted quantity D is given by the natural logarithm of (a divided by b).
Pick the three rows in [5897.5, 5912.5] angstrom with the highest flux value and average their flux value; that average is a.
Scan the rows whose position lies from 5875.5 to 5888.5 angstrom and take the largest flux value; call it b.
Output -0.046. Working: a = 8.06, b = 8.443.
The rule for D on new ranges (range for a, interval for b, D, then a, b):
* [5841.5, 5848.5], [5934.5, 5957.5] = -0.062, 7.80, 8.304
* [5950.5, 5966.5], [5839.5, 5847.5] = -0.050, 7.73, 8.126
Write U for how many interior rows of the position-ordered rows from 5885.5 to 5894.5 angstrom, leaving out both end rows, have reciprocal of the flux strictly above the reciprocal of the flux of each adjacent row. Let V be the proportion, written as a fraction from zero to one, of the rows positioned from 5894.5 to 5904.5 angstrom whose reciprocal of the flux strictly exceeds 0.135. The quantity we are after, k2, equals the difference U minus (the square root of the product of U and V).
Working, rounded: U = 2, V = 0.80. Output 0.7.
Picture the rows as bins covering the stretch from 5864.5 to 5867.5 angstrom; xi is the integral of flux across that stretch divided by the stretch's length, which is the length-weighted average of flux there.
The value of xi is 7.0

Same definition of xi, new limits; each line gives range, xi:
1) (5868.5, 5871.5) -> 7.6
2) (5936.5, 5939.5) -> 7.2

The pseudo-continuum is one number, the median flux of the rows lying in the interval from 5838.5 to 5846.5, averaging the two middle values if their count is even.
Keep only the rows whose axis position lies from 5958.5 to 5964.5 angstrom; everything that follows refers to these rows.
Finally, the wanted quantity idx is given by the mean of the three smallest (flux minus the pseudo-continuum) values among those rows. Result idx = -0.4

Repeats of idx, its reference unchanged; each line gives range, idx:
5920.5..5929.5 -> -0.6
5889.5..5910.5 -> -2.0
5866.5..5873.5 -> 0.1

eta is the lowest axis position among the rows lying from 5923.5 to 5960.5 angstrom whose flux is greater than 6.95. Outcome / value 5925 angstrom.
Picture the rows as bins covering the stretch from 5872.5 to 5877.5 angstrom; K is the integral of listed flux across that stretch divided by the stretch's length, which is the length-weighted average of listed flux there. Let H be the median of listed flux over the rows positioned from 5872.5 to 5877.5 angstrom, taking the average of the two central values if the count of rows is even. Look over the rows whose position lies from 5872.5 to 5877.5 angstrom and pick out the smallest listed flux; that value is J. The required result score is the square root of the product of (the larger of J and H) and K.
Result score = 7.71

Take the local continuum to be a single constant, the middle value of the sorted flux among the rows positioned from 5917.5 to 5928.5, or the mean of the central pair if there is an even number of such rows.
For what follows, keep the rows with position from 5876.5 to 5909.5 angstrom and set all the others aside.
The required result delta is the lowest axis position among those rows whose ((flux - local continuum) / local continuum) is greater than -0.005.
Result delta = 5877 angstrom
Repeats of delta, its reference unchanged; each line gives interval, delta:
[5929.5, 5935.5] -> 5935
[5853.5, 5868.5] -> 5864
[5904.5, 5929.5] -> 5905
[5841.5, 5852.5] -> 5842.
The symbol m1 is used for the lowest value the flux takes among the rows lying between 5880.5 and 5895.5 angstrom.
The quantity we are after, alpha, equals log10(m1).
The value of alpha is 0.726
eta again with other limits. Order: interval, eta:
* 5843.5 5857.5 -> 5845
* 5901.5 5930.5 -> 5902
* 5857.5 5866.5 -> 5862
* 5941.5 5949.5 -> 5942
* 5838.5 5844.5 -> 5839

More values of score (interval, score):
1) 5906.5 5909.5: 7.35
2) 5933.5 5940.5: 7.18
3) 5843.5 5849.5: 7.42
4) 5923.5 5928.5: 7.12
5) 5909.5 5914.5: 7.23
